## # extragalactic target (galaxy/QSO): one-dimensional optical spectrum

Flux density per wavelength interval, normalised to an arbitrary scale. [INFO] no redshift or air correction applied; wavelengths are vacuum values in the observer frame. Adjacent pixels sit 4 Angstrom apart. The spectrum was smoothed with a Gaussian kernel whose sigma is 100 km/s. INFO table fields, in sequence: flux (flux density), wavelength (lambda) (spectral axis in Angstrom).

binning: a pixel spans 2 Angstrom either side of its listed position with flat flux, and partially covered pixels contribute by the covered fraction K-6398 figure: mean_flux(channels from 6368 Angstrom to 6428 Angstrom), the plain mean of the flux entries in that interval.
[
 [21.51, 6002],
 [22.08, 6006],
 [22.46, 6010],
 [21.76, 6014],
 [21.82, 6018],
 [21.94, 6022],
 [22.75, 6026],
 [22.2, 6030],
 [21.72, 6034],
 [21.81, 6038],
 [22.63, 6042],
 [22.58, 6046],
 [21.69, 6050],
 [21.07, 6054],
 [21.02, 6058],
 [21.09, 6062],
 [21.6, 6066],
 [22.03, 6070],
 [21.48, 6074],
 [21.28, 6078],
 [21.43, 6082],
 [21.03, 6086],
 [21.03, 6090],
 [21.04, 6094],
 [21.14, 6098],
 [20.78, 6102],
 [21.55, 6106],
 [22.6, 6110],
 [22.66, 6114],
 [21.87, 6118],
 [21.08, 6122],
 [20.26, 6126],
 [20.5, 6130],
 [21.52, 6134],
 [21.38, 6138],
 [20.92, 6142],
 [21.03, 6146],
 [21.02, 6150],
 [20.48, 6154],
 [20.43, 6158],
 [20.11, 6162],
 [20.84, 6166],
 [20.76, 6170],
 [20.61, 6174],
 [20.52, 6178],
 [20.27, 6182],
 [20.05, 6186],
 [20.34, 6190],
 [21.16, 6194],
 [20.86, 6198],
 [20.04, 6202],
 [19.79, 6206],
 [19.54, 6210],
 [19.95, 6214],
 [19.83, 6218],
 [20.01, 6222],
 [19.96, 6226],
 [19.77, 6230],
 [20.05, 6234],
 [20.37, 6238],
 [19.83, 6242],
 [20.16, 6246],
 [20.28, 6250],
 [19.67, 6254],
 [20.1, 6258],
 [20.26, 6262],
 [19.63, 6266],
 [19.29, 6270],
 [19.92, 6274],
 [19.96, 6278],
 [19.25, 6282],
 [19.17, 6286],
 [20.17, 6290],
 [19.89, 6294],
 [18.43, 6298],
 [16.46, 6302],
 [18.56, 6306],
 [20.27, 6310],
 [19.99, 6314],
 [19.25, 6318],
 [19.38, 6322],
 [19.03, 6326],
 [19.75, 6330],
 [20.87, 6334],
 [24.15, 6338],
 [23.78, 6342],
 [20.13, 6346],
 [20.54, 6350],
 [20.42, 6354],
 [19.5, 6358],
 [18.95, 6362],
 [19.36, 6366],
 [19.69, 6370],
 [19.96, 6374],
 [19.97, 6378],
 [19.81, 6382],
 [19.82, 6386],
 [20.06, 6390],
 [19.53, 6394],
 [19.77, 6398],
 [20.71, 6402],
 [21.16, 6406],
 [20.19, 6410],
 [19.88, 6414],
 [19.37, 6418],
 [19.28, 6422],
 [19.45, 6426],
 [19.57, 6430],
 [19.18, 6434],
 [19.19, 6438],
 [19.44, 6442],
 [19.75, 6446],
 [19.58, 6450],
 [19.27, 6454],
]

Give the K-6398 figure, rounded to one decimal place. 19.9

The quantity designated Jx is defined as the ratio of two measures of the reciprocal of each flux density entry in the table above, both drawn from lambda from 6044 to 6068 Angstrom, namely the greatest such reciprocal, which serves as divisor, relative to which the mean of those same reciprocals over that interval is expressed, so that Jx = 0.978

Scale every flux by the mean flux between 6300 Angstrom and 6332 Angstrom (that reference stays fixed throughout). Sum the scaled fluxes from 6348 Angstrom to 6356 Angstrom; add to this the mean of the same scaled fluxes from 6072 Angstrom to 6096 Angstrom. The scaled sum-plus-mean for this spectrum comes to 3.3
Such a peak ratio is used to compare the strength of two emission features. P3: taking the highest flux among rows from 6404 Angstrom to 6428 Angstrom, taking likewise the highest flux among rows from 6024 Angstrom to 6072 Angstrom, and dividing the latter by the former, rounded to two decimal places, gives 1.08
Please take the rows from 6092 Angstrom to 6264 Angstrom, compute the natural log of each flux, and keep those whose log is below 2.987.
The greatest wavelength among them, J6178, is 6254 Angstrom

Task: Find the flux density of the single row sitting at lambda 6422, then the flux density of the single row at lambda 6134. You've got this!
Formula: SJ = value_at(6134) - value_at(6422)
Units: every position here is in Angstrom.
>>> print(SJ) 2.2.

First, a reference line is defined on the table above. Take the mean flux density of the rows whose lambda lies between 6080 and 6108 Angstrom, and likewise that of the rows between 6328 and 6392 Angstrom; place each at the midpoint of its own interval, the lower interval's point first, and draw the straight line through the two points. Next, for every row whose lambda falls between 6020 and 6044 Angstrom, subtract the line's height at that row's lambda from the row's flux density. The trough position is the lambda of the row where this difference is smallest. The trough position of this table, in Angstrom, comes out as 6034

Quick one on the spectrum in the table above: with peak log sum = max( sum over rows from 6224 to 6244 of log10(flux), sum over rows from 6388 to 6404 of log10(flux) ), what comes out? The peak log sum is 6.5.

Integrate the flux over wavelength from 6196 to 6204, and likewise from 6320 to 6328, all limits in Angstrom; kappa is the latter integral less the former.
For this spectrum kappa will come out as -10.0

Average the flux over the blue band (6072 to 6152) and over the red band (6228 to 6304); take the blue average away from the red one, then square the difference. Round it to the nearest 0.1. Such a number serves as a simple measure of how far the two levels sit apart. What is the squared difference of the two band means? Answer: 2.8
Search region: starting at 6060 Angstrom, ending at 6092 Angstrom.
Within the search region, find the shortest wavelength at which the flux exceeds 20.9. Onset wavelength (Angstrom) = 6062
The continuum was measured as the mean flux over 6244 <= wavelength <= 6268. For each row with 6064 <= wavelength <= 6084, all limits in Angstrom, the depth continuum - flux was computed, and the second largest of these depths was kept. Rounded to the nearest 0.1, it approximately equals -1.4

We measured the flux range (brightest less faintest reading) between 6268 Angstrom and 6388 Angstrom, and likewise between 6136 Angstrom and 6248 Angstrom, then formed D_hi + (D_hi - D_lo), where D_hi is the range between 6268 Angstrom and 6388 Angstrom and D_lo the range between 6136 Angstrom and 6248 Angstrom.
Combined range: 13.5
